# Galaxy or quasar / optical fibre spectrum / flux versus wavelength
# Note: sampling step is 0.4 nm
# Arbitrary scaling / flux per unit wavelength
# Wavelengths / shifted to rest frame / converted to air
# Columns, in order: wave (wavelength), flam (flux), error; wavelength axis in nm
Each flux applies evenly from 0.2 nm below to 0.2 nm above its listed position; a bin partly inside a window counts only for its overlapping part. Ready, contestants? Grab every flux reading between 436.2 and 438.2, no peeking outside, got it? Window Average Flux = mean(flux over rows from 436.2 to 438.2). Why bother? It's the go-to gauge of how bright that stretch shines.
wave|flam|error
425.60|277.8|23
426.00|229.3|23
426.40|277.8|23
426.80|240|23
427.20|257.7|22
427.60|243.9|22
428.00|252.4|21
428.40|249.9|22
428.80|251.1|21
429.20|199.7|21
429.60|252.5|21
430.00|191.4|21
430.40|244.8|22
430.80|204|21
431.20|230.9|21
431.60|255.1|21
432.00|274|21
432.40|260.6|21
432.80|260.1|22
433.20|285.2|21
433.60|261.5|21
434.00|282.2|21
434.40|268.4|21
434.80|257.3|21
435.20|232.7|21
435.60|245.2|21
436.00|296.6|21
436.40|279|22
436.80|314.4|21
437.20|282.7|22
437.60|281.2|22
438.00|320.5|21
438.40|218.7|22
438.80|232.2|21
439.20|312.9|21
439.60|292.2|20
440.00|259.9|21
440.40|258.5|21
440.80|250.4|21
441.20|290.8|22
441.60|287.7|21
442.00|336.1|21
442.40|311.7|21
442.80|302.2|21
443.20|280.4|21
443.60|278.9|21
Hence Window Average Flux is 296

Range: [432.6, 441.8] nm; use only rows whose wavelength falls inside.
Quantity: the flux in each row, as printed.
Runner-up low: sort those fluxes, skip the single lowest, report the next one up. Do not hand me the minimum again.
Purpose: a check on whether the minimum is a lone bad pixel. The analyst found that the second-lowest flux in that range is 232.2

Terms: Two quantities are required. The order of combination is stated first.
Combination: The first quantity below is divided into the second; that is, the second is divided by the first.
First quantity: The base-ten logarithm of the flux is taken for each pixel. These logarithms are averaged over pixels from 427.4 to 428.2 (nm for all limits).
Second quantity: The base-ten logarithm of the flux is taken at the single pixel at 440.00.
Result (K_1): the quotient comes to 1.01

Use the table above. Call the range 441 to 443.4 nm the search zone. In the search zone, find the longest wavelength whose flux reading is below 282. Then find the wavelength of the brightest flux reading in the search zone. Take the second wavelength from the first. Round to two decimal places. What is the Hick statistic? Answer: 1.20 nm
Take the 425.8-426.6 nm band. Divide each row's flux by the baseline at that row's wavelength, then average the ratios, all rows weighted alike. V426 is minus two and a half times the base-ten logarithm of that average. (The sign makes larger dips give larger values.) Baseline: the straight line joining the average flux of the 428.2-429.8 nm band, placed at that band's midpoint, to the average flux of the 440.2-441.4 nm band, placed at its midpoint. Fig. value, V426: -0.10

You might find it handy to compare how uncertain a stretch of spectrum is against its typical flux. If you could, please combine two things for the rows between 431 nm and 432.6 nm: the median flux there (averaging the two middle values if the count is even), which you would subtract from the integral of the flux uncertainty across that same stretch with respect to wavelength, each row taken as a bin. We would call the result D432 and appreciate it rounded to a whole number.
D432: -224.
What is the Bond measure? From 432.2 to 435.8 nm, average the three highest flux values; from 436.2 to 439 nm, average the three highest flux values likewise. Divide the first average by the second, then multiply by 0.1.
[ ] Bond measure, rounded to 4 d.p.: 0.0911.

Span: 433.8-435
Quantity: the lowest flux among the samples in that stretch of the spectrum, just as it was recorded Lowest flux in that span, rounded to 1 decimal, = 257.3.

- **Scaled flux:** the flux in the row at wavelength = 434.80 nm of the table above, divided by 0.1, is 2573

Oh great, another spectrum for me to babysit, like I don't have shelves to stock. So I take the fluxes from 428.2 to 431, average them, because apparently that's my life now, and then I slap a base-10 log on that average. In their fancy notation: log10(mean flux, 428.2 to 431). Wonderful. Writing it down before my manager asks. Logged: 2.36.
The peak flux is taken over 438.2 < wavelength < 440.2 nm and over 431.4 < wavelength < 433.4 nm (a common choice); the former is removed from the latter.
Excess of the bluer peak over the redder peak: -28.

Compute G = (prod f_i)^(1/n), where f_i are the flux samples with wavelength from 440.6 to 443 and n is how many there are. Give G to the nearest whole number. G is 295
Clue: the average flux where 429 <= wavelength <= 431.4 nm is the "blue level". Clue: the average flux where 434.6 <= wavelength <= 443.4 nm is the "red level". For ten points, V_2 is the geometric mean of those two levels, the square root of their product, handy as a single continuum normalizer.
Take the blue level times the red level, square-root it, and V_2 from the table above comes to 248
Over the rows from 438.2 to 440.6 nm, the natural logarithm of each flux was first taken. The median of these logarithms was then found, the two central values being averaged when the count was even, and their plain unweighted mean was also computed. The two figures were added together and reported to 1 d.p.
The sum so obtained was 11.1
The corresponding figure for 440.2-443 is 11.3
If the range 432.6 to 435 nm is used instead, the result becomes 11.2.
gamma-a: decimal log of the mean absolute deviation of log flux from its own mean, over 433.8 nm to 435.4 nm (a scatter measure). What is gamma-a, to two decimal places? -1.59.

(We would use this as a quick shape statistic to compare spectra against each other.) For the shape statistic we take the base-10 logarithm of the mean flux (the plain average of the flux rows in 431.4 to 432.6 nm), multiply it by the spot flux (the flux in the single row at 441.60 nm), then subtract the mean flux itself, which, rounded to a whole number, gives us 433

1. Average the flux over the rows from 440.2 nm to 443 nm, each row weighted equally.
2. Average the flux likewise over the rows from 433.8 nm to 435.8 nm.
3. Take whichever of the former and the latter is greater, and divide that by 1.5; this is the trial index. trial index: 194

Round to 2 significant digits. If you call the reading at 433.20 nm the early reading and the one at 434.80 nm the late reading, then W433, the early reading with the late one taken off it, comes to 28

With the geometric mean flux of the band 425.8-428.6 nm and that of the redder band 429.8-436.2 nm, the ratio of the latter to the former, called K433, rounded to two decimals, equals 1.01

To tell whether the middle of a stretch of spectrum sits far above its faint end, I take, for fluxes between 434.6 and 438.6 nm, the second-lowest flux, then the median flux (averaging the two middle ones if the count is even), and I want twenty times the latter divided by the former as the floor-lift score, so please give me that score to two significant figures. 24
